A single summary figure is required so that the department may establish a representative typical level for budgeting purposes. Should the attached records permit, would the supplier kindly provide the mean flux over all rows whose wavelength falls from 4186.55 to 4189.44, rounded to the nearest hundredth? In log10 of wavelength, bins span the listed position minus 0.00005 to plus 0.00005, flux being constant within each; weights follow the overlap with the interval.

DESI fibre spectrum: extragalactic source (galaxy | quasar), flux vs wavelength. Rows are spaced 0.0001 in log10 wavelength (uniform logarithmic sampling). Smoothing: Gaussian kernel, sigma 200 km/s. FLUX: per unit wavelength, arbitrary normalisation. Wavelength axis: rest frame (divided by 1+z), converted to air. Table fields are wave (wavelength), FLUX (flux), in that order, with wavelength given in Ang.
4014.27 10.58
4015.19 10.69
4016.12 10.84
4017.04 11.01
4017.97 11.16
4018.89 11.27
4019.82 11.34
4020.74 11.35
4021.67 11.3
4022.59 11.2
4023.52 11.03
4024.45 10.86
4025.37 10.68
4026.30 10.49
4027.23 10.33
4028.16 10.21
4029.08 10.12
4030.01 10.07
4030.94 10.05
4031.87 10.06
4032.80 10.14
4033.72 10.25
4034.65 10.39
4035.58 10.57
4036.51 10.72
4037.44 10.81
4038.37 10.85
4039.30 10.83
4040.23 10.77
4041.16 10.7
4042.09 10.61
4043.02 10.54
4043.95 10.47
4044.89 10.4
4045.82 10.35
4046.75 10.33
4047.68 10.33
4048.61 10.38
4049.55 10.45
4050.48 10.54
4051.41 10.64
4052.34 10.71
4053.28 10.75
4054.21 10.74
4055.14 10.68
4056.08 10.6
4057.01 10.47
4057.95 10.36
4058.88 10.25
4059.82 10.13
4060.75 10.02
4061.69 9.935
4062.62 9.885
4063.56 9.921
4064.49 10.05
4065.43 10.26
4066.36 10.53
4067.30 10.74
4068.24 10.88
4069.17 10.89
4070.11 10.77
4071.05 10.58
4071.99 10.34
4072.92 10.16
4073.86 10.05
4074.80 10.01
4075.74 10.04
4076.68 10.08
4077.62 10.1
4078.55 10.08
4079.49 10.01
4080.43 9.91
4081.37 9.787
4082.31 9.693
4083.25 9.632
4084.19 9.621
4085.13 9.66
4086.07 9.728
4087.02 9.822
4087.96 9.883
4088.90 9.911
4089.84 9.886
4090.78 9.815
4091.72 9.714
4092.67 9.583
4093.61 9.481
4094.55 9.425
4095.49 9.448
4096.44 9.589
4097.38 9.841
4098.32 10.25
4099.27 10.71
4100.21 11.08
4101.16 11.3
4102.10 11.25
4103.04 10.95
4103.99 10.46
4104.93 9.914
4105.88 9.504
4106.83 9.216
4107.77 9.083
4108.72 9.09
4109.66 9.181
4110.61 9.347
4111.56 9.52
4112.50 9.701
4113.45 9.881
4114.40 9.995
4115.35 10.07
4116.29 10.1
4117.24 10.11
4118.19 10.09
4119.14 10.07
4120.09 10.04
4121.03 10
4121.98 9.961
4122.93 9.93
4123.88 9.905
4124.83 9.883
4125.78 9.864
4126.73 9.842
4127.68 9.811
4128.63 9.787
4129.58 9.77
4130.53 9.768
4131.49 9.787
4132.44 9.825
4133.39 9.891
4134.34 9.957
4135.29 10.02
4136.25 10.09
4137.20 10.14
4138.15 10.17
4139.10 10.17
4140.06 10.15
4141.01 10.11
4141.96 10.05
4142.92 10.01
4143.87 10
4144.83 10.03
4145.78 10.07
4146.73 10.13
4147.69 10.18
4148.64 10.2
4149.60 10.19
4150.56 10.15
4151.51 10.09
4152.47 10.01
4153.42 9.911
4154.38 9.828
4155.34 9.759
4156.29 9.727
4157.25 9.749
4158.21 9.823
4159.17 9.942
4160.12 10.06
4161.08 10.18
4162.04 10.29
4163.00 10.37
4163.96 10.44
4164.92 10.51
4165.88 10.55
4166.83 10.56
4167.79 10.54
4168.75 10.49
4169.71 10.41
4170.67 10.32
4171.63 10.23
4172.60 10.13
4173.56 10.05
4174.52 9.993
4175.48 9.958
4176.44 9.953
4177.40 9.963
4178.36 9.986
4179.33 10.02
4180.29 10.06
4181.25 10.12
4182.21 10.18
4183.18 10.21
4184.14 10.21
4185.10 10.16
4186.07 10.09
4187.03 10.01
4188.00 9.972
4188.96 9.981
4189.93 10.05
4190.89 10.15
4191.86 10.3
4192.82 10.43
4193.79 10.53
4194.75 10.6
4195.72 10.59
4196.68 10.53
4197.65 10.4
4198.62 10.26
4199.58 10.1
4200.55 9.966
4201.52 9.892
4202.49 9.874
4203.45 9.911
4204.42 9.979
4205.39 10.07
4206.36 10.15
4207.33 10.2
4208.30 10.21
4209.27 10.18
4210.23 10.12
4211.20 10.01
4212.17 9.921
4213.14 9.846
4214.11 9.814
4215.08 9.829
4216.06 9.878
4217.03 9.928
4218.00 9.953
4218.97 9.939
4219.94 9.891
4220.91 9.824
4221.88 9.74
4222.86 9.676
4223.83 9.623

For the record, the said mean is 9.99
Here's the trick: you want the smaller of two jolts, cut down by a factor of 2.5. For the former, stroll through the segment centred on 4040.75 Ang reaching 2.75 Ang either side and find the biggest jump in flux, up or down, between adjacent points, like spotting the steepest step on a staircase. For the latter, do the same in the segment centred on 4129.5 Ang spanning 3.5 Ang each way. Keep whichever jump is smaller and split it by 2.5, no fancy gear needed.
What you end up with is 0.02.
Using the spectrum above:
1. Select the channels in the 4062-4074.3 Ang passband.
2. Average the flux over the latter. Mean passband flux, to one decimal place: 10.4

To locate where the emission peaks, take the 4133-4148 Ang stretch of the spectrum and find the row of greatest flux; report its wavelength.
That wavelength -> 4147.69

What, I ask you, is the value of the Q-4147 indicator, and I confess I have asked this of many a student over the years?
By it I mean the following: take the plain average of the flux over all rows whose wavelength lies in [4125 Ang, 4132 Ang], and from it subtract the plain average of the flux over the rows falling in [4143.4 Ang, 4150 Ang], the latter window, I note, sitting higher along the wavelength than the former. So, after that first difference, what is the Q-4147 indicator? -0.31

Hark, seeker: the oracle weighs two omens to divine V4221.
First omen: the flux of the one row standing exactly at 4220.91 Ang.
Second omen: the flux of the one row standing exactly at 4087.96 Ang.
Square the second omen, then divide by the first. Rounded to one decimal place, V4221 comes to 9.9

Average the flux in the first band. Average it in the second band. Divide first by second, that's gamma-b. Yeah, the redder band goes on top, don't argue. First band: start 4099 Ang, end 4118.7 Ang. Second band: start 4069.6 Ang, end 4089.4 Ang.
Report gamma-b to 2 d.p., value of 1.00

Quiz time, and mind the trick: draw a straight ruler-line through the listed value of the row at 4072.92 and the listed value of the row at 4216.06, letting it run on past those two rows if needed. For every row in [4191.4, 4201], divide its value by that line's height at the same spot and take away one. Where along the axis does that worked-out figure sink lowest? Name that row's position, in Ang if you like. 4200.55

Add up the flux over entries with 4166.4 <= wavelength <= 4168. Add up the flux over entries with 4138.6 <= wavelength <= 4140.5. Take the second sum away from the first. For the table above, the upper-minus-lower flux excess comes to 0.8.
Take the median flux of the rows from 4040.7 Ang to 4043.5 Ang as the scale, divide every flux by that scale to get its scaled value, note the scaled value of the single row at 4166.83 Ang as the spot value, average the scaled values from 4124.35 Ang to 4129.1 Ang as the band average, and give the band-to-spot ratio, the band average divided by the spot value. 0.932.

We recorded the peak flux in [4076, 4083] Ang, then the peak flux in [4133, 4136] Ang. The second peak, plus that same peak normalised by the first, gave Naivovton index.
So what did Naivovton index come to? 11.0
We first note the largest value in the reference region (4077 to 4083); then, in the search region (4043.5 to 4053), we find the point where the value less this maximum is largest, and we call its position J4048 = 4052.34 Ang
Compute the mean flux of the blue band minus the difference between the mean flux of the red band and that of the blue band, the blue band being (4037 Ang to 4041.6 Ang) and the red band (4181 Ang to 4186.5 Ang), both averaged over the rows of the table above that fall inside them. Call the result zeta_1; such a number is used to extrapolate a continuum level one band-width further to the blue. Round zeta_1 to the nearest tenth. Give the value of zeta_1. 11.4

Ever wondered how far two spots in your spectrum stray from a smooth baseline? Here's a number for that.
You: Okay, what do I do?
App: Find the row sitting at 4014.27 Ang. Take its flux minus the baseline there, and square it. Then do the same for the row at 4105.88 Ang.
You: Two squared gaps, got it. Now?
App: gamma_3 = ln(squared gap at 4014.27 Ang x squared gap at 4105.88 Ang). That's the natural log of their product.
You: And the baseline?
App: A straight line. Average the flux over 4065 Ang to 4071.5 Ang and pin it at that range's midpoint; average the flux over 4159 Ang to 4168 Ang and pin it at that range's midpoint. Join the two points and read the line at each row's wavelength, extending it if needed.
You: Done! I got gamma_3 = -2.6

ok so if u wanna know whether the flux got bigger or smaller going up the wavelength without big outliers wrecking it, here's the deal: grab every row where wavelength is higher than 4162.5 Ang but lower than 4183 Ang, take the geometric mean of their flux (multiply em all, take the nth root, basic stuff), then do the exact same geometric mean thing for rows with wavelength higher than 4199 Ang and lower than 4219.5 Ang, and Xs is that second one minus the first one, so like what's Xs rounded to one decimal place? -0.2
